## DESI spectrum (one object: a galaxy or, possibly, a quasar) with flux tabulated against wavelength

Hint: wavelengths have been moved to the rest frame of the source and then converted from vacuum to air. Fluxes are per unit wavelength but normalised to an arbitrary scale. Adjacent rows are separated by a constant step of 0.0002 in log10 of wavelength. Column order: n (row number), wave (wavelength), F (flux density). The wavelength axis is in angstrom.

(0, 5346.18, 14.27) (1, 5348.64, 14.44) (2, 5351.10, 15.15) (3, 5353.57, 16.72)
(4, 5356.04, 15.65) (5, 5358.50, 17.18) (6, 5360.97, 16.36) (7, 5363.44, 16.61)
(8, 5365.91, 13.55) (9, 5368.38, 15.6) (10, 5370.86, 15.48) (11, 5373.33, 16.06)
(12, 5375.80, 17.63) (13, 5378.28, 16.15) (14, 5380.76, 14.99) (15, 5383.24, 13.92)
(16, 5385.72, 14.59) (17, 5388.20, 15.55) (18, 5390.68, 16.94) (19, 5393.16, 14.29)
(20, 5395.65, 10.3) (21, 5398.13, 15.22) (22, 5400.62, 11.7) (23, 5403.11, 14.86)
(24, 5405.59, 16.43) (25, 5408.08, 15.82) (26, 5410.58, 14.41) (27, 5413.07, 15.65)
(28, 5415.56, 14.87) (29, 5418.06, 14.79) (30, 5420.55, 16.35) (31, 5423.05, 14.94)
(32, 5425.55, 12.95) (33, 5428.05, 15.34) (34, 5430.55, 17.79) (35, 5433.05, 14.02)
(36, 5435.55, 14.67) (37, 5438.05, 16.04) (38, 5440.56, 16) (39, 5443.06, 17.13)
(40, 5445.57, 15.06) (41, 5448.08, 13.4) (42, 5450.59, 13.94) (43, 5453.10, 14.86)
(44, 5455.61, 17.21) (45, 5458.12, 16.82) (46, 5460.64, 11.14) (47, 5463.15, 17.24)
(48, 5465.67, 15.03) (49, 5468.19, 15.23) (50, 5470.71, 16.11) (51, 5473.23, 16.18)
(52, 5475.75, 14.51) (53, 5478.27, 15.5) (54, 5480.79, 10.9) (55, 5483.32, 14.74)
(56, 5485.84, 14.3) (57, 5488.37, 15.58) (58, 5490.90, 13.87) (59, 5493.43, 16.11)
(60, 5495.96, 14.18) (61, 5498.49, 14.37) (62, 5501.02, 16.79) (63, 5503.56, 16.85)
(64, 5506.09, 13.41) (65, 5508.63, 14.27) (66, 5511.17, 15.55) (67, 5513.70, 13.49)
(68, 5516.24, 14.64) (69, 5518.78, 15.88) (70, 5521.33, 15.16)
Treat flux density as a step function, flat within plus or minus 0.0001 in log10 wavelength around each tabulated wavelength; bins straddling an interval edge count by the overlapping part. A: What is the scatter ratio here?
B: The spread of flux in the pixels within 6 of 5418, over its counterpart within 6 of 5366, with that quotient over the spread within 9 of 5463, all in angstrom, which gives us 0.3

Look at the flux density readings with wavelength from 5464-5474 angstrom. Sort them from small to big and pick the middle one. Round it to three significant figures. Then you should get 15.7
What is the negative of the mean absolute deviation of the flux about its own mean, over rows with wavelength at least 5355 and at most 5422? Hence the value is -1.12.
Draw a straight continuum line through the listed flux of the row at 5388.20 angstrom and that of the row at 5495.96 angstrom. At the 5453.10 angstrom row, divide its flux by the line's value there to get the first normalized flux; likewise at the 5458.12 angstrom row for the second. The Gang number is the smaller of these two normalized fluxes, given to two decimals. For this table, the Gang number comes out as 1.01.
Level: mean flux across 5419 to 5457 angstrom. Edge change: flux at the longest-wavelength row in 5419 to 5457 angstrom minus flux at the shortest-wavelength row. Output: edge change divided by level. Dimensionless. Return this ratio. 0.06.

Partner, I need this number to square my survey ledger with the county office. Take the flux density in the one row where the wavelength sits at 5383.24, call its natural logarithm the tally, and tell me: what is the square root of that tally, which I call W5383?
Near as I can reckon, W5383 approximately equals 1.62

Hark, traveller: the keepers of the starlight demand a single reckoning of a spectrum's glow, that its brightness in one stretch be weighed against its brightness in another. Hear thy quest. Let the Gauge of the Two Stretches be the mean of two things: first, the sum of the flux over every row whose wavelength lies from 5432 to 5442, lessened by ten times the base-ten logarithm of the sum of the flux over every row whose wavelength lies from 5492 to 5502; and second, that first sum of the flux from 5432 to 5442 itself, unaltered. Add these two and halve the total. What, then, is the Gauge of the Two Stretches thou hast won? 52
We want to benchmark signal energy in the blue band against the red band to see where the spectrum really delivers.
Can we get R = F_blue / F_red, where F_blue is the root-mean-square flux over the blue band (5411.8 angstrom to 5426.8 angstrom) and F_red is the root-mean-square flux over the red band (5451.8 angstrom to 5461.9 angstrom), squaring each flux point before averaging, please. 0.98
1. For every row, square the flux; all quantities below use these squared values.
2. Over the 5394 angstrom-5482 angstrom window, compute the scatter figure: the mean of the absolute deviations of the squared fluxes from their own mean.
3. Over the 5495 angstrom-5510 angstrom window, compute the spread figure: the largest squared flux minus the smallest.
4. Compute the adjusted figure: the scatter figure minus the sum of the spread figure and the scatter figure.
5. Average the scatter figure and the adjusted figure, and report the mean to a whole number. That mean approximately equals -33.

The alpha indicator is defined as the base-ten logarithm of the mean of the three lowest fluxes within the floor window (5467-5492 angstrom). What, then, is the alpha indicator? 1.11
